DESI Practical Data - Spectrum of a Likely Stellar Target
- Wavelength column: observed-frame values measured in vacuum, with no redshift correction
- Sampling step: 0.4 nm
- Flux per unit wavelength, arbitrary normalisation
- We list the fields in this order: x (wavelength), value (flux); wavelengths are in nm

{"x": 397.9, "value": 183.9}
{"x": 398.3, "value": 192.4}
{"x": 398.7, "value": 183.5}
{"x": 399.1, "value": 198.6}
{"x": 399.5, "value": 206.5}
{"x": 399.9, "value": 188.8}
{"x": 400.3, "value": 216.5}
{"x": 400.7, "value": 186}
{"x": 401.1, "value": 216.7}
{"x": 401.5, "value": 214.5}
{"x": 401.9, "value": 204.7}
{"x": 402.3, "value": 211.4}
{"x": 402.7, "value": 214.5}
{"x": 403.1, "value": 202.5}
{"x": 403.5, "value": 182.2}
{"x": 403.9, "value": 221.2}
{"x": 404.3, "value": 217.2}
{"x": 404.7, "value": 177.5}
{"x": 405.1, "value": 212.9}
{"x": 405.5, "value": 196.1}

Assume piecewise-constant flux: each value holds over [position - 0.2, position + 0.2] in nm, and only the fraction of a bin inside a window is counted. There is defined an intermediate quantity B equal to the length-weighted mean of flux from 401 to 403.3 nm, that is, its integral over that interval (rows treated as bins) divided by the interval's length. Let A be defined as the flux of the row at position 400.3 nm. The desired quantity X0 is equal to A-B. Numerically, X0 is 6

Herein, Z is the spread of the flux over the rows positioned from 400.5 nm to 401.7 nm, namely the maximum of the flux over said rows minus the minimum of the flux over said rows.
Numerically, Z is 31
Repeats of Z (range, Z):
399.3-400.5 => 28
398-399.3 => 15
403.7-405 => 44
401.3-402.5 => 10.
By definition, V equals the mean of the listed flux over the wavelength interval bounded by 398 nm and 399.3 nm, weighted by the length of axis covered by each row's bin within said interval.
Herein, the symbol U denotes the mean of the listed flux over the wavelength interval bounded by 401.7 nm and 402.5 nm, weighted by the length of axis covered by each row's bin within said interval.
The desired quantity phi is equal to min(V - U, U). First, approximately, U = 208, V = 191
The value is -17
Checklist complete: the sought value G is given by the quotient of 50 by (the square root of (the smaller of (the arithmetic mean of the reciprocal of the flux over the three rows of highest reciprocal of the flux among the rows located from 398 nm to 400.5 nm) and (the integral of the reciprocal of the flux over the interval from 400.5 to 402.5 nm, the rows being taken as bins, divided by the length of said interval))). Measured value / 718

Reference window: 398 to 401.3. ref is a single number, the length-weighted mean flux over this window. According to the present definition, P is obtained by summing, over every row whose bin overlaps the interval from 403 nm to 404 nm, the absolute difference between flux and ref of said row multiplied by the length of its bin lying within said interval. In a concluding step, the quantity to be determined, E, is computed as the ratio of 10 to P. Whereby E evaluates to 0.69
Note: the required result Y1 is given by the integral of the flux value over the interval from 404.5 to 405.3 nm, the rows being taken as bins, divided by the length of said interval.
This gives 195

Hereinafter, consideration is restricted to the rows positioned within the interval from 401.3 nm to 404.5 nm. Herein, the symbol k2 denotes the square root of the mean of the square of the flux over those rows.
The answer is 209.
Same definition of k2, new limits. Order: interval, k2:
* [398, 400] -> 194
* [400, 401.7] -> 209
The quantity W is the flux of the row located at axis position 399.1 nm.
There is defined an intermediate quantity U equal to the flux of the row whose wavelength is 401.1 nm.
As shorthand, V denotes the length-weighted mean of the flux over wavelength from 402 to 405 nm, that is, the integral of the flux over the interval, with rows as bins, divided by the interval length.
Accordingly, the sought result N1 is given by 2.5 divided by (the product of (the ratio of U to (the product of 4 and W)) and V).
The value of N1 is 0.045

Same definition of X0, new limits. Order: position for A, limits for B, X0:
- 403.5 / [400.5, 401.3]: -19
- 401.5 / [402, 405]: 10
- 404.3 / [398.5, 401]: 20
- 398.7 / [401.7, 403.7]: -20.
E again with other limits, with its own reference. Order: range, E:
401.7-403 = 0.67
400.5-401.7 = 0.53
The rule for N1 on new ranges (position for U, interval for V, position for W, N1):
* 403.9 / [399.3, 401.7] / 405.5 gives 0.043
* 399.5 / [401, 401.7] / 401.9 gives 0.046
